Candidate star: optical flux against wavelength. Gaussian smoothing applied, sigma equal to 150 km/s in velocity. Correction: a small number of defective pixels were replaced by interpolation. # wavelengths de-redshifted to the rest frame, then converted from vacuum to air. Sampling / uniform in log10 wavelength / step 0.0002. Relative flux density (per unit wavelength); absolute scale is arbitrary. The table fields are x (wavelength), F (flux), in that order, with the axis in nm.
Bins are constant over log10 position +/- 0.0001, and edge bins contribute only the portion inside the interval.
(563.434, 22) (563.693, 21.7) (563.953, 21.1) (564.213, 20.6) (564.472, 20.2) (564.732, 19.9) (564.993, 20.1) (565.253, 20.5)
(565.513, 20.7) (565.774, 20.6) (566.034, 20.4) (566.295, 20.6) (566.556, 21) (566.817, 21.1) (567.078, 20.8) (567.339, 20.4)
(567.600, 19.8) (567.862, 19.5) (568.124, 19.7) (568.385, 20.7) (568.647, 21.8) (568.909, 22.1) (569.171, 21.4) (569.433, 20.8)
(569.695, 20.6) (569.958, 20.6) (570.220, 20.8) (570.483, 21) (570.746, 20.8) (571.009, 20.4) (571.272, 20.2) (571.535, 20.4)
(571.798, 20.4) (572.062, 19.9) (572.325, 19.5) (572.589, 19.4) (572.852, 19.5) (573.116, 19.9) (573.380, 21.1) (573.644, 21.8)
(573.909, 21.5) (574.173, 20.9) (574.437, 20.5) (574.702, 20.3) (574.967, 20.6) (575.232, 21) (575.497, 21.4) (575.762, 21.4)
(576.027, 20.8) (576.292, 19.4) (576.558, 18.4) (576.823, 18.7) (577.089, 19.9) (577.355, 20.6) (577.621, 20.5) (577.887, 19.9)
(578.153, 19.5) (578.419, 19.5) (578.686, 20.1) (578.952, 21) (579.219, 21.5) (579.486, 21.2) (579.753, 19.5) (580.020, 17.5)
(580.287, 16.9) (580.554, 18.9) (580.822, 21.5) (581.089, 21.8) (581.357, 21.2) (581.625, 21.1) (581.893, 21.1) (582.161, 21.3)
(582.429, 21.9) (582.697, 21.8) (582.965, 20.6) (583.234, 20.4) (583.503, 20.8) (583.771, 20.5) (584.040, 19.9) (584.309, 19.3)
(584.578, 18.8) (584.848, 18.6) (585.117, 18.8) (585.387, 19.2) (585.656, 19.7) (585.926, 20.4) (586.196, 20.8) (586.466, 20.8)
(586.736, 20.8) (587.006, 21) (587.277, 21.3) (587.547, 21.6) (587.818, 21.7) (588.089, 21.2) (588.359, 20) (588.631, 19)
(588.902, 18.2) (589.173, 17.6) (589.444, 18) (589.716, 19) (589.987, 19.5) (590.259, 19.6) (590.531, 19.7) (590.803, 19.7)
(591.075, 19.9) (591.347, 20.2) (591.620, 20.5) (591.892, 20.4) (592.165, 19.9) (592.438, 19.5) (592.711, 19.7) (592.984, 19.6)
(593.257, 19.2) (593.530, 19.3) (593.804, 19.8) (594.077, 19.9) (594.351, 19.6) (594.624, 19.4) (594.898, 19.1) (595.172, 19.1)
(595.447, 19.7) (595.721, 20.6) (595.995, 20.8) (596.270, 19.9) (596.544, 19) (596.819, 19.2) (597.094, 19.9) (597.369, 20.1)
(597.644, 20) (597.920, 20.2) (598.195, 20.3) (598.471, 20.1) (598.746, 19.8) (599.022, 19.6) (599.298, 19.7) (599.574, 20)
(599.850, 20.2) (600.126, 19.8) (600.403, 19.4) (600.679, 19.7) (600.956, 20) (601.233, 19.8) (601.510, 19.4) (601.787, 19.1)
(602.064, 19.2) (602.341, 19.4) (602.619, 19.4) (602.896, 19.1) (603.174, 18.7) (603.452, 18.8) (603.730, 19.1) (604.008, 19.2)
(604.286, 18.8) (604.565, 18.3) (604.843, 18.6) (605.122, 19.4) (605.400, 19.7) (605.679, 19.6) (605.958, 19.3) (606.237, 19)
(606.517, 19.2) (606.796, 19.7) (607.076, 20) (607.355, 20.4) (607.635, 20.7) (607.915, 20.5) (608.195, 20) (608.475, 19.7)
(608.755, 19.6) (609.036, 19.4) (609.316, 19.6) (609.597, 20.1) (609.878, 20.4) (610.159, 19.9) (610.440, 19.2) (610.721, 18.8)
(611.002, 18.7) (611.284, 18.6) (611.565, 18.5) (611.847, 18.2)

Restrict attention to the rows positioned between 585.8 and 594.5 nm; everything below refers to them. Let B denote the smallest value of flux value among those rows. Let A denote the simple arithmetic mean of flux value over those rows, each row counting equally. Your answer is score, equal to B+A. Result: 37.5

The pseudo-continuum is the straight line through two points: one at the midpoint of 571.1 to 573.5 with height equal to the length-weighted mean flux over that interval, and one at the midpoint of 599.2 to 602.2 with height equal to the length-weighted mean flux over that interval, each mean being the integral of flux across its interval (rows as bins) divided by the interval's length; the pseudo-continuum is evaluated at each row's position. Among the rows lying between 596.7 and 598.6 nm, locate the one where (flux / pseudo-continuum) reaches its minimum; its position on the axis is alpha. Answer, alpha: 596.819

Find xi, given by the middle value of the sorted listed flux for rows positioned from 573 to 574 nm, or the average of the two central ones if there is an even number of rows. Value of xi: 21.3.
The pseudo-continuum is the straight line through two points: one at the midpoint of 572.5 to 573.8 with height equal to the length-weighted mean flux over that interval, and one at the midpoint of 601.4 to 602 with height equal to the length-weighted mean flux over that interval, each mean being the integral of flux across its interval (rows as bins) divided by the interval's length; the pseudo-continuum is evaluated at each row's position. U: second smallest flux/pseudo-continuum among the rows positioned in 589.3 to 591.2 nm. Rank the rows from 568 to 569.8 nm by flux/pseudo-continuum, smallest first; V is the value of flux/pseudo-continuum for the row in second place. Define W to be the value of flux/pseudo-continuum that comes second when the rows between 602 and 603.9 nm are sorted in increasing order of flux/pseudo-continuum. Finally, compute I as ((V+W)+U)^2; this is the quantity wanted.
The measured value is 8.68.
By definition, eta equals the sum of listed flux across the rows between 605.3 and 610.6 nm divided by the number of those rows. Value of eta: 19.8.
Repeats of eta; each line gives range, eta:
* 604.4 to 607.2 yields 19.3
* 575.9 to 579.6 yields 20.1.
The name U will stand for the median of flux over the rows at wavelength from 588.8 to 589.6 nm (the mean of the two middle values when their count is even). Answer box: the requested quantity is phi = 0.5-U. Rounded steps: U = 18.0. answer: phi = -17.5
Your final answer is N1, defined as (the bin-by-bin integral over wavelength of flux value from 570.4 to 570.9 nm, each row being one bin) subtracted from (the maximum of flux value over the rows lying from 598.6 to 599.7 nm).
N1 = 10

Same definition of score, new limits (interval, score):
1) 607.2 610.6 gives 39.2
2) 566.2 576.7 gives 39.0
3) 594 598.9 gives 38.8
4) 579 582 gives 37.1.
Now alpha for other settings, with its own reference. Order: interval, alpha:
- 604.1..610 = 604.565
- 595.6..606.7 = 604.565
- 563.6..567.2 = 564.732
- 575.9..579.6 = 576.558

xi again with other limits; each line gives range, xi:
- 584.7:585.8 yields 19.0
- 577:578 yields 20.2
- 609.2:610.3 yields 20.0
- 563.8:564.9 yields 20.4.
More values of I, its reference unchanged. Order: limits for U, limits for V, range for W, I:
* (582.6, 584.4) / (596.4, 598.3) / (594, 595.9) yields 8.79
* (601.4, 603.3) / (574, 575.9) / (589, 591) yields 8.48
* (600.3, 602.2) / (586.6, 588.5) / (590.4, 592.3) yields 9.29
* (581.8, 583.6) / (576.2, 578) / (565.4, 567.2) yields 8.70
